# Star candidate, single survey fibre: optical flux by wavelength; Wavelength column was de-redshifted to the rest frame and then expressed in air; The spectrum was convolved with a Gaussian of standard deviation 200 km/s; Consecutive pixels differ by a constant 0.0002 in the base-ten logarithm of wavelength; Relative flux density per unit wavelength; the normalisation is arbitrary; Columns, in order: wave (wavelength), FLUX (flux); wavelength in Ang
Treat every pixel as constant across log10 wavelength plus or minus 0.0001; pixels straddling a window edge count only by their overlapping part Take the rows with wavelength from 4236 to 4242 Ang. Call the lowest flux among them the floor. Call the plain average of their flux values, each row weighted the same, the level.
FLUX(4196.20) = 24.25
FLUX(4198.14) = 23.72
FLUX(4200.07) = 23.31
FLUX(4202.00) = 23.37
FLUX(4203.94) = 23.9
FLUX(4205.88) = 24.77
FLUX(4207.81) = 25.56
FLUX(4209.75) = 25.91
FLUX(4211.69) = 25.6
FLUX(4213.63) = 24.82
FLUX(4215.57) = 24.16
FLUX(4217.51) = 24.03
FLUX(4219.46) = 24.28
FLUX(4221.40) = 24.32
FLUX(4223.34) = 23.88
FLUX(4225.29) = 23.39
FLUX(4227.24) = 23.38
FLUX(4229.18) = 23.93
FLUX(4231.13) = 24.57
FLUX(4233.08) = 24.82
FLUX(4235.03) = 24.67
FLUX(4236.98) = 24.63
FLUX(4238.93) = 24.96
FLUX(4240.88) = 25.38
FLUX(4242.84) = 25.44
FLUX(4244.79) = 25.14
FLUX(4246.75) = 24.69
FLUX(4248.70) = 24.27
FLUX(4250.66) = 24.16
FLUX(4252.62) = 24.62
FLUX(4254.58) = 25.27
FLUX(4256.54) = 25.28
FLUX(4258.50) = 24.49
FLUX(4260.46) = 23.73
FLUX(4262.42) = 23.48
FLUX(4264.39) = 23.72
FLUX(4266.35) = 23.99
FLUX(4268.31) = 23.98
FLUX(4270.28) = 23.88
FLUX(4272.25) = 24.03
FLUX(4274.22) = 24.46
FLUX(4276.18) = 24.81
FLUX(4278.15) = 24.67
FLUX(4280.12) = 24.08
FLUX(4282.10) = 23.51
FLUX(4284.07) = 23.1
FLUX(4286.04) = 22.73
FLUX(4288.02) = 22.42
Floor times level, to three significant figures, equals 616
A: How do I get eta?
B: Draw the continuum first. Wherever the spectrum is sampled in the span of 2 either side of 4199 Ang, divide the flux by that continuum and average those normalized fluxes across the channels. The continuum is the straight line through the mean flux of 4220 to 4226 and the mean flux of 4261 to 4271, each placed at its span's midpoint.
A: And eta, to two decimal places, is 0.98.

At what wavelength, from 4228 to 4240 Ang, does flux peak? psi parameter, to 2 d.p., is 4238.93 Ang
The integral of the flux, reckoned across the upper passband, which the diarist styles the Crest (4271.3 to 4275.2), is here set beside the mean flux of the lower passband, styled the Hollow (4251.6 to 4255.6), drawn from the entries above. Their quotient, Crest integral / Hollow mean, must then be 3.8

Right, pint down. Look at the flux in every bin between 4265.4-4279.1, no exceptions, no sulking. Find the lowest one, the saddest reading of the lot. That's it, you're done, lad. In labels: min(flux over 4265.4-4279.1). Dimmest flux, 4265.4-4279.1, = 23.88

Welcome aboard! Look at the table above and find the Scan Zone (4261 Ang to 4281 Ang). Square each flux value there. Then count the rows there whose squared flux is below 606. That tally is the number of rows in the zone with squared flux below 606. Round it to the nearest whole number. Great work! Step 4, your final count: 8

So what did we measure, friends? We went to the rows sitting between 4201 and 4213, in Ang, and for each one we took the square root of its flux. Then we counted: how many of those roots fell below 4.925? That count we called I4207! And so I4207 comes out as 2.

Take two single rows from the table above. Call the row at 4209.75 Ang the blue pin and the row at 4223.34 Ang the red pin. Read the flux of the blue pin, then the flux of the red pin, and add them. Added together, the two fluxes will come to 49.8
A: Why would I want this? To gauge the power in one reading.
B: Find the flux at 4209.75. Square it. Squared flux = 671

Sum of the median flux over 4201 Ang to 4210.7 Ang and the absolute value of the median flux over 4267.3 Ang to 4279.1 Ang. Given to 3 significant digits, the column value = 49.0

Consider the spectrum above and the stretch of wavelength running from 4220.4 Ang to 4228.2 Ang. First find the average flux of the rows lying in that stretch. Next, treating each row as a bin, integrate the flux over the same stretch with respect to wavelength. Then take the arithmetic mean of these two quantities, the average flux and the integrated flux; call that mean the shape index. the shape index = 104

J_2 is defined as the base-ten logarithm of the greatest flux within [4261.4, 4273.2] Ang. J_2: 1.38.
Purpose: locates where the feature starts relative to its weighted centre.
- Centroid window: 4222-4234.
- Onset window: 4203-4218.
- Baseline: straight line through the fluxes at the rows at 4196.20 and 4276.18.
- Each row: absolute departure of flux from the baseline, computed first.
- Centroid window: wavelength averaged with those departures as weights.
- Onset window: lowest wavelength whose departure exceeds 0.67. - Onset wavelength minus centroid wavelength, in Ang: -19.1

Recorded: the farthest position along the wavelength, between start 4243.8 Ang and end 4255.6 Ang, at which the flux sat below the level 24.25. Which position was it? 4250.66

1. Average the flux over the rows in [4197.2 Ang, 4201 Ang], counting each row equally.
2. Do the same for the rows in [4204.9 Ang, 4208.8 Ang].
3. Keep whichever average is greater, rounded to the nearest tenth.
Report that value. 25.2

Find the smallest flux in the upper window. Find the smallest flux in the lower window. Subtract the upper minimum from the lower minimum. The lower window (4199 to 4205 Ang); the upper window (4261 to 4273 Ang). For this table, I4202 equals -0.17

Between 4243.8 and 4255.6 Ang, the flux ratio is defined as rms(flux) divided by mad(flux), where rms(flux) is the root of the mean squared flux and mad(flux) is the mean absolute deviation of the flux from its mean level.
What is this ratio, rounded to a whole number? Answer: 72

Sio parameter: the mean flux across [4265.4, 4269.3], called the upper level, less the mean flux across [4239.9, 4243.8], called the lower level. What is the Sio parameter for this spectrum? -1.4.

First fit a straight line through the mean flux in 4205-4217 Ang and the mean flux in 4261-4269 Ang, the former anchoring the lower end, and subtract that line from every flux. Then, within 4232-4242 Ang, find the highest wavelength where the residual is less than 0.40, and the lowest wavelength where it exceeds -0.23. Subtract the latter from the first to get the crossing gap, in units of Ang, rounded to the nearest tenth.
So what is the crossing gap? 3.9 Ang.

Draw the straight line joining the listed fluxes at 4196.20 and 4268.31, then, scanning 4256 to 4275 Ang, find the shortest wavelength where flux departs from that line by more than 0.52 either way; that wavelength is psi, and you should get 4256.54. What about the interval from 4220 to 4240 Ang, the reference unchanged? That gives 4225.29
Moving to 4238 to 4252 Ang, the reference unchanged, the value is 4238.93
